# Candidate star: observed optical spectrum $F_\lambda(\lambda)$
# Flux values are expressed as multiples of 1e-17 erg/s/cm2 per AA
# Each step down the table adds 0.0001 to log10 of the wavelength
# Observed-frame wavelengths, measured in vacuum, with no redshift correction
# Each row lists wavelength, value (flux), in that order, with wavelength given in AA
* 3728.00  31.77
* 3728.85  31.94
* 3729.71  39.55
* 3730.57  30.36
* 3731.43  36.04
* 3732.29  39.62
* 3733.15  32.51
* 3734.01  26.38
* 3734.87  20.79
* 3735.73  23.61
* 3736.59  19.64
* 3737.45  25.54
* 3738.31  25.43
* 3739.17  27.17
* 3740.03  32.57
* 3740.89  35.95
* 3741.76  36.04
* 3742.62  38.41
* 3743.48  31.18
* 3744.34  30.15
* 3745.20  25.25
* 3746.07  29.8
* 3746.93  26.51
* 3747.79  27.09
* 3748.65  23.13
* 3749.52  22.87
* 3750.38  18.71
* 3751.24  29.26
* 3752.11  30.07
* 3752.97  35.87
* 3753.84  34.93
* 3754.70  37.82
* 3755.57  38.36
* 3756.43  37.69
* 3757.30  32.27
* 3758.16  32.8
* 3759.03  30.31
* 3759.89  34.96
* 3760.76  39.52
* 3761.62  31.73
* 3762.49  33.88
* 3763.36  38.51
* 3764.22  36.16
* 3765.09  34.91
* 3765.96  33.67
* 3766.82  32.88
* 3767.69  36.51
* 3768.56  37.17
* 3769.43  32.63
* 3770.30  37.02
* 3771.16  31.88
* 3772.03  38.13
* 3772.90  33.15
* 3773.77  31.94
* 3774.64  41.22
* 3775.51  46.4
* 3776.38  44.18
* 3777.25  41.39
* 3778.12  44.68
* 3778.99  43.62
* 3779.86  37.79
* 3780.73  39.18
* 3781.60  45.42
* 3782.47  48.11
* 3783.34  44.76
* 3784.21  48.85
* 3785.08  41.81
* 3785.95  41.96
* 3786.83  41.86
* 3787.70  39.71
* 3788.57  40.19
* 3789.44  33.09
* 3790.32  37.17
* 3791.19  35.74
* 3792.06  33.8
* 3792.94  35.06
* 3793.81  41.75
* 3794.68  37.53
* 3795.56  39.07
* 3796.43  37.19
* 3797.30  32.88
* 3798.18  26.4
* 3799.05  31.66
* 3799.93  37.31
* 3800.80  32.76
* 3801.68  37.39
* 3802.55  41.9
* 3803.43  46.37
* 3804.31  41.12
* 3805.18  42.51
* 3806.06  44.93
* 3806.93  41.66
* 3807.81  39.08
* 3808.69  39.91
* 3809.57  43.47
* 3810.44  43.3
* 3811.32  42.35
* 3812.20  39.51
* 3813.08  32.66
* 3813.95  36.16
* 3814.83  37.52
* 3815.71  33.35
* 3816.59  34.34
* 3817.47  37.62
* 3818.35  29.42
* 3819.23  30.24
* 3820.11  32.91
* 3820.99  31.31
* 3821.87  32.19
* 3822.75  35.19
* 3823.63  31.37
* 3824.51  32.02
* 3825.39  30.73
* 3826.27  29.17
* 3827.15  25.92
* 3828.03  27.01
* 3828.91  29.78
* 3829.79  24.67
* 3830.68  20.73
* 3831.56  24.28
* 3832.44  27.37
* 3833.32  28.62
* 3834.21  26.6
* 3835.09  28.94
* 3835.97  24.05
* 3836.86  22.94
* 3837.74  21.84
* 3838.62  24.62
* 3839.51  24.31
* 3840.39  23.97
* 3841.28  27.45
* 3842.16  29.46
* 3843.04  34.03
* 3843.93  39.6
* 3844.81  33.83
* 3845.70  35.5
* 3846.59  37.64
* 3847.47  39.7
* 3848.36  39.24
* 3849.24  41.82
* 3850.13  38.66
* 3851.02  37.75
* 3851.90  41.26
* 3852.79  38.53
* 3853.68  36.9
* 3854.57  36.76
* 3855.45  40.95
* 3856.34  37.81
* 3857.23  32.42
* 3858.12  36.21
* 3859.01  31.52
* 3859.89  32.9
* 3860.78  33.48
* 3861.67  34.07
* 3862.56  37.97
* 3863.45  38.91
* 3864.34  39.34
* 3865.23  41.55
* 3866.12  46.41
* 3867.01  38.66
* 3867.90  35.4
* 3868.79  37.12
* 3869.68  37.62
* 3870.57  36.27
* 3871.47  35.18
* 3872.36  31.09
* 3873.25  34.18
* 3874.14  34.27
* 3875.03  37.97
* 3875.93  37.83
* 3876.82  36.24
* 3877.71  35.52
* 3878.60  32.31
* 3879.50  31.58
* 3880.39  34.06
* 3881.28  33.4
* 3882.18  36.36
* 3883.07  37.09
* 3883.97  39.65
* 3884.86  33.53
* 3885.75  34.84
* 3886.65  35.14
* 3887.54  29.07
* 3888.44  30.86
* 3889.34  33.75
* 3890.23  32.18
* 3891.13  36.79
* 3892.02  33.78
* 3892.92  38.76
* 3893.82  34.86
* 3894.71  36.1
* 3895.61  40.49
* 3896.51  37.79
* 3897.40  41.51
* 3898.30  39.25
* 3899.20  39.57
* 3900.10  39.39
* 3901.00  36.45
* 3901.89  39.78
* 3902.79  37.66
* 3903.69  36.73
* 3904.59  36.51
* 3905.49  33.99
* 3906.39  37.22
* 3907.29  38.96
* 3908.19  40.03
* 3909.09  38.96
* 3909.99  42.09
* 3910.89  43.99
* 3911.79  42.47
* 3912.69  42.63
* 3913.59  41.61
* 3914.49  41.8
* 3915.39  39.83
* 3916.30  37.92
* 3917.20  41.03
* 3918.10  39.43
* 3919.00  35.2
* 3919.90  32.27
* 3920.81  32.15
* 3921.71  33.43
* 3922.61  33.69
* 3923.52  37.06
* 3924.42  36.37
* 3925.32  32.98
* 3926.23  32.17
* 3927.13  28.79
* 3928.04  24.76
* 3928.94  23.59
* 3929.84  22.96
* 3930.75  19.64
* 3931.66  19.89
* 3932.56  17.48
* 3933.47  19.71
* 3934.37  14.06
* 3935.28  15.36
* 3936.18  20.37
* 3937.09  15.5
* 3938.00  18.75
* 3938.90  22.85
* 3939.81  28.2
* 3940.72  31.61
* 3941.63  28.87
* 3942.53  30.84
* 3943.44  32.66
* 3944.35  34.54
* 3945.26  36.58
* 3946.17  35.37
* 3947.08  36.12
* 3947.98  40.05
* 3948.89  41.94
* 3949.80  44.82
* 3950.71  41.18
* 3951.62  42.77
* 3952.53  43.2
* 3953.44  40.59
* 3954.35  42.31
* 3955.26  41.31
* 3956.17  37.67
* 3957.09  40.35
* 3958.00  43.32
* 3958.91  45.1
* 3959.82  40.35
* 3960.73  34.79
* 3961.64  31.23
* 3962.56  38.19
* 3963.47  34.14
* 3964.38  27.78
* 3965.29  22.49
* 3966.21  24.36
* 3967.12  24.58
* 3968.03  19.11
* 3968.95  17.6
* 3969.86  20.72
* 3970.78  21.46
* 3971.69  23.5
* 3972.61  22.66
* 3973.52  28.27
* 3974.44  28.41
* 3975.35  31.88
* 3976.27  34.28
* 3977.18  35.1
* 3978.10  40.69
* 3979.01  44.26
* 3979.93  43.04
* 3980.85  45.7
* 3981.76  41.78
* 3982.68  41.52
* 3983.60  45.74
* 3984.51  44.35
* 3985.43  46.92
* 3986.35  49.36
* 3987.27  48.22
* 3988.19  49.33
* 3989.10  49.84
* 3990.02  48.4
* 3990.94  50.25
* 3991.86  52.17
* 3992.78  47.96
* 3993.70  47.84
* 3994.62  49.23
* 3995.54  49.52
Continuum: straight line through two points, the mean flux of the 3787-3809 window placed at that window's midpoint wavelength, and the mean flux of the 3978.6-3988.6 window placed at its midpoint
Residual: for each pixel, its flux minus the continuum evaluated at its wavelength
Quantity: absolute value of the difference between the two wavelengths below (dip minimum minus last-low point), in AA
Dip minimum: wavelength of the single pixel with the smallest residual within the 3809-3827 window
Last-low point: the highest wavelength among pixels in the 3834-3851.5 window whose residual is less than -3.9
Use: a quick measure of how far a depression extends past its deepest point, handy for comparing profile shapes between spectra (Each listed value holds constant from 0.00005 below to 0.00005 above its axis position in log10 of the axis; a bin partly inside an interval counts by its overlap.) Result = 19.4 AA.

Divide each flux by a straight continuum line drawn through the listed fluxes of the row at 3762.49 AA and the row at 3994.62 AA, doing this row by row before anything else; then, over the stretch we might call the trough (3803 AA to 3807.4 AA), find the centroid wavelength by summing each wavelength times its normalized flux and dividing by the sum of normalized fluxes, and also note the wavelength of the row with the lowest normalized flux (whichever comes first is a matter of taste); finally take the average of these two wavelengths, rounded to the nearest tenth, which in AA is 3804.7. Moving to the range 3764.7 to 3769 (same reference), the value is 3766.8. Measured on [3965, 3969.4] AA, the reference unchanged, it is 3968.0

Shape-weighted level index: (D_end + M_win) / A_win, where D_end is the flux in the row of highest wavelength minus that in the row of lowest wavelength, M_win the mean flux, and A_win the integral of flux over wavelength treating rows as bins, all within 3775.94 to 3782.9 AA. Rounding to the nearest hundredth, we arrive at 0.16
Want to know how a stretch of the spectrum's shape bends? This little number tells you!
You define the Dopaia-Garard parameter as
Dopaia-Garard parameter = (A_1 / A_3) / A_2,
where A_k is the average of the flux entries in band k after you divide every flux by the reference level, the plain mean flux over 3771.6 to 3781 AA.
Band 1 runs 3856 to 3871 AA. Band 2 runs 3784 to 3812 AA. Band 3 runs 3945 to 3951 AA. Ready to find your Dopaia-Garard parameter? 0.96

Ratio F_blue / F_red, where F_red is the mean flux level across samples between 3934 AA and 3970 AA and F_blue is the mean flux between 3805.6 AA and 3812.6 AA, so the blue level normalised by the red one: 1.30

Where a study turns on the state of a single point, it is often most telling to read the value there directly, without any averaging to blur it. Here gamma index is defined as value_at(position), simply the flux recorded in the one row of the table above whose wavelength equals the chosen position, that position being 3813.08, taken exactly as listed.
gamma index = 32.66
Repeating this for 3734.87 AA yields 20.79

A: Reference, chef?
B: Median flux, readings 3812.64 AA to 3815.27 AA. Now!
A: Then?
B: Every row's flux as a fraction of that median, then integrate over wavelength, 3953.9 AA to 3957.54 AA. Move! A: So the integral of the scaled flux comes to 4.1 AA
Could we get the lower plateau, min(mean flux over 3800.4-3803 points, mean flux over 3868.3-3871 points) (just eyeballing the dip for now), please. 37.0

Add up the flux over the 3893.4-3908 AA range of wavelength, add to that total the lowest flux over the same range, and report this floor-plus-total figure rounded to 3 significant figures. 640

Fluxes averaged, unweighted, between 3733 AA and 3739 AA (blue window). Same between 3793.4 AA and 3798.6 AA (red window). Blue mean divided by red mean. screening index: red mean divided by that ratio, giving 52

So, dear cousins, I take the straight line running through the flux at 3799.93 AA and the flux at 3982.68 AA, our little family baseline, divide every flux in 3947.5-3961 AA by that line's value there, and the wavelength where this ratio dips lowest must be 3960.73 AA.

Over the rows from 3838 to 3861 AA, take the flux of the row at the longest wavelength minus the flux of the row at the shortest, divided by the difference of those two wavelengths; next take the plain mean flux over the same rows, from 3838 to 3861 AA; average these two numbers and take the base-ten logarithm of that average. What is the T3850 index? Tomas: 1.25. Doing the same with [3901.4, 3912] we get 1.29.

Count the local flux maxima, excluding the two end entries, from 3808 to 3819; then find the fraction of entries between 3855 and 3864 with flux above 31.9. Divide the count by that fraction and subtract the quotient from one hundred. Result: 96.7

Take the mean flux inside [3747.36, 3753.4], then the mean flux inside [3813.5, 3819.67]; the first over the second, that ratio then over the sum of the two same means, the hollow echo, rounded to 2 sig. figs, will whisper 0.013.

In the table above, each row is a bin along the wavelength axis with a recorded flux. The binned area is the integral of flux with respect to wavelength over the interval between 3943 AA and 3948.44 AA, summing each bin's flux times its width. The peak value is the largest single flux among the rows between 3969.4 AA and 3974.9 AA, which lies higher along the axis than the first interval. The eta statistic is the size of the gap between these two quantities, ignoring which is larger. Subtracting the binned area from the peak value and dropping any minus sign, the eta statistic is 167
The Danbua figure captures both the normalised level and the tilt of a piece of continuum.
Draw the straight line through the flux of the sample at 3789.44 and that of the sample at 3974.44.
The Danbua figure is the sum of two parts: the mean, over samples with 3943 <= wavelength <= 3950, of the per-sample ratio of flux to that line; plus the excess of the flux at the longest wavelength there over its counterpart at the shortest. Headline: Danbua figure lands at 13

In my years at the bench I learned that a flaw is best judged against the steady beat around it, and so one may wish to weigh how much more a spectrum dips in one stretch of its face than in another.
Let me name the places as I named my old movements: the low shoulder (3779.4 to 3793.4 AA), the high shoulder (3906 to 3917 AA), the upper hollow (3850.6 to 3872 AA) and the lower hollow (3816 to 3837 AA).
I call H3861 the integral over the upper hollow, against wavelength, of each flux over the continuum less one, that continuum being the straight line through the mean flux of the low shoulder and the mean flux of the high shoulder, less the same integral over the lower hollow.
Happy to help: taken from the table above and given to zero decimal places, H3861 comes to 4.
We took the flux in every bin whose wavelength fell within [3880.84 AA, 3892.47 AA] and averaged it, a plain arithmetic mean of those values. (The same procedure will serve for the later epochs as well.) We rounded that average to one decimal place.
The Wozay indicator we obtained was 34.3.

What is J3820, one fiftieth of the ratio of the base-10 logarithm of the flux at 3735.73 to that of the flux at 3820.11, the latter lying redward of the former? 0.0181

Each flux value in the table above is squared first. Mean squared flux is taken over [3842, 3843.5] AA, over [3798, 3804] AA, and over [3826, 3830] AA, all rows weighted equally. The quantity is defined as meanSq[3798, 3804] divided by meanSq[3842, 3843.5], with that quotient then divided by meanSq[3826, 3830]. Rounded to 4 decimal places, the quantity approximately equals 0.0018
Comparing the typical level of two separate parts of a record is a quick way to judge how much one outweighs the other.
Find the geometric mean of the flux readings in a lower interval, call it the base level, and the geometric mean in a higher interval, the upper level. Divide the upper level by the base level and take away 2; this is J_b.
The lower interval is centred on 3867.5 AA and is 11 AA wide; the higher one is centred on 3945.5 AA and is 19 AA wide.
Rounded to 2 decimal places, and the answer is -1.14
